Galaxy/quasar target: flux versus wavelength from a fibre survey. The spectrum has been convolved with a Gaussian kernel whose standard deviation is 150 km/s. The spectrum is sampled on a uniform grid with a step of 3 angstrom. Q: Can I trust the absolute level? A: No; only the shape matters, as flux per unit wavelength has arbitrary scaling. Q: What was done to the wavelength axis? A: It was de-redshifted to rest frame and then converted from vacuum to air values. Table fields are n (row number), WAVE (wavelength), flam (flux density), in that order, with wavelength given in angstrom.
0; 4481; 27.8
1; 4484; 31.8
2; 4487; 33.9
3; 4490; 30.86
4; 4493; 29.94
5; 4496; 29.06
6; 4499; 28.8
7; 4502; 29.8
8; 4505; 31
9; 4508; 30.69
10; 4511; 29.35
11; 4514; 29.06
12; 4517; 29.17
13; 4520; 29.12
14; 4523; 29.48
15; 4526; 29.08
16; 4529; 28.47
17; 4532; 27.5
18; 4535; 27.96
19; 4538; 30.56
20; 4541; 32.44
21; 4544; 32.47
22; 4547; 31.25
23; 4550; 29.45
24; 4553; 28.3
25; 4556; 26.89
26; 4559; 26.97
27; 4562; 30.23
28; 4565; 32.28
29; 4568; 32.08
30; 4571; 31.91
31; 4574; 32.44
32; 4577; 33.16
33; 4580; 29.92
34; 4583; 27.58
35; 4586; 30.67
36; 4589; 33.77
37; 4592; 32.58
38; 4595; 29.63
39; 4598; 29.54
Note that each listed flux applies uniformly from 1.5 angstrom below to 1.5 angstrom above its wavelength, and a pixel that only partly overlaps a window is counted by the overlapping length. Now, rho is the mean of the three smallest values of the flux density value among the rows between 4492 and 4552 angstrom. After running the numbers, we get 28.0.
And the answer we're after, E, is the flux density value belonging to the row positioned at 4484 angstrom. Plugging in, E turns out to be 31.8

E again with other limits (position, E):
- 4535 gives 27.96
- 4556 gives 26.89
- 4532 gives 27.5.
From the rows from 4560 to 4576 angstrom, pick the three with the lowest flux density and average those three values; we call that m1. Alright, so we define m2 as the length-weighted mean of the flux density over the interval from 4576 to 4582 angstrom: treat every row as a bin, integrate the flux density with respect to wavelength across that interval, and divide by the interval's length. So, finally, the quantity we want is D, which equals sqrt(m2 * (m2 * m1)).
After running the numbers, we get 174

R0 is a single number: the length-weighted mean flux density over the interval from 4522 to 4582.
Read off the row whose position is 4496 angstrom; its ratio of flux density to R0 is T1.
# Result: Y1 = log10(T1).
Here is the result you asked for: -0.016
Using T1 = 0.96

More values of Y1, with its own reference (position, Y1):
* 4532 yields -0.040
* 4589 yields 0.050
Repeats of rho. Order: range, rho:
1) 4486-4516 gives 29.0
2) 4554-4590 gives 27.1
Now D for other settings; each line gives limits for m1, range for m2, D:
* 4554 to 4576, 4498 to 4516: 158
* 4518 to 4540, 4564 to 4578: 171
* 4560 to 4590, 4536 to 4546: 171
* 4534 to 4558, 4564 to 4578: 170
